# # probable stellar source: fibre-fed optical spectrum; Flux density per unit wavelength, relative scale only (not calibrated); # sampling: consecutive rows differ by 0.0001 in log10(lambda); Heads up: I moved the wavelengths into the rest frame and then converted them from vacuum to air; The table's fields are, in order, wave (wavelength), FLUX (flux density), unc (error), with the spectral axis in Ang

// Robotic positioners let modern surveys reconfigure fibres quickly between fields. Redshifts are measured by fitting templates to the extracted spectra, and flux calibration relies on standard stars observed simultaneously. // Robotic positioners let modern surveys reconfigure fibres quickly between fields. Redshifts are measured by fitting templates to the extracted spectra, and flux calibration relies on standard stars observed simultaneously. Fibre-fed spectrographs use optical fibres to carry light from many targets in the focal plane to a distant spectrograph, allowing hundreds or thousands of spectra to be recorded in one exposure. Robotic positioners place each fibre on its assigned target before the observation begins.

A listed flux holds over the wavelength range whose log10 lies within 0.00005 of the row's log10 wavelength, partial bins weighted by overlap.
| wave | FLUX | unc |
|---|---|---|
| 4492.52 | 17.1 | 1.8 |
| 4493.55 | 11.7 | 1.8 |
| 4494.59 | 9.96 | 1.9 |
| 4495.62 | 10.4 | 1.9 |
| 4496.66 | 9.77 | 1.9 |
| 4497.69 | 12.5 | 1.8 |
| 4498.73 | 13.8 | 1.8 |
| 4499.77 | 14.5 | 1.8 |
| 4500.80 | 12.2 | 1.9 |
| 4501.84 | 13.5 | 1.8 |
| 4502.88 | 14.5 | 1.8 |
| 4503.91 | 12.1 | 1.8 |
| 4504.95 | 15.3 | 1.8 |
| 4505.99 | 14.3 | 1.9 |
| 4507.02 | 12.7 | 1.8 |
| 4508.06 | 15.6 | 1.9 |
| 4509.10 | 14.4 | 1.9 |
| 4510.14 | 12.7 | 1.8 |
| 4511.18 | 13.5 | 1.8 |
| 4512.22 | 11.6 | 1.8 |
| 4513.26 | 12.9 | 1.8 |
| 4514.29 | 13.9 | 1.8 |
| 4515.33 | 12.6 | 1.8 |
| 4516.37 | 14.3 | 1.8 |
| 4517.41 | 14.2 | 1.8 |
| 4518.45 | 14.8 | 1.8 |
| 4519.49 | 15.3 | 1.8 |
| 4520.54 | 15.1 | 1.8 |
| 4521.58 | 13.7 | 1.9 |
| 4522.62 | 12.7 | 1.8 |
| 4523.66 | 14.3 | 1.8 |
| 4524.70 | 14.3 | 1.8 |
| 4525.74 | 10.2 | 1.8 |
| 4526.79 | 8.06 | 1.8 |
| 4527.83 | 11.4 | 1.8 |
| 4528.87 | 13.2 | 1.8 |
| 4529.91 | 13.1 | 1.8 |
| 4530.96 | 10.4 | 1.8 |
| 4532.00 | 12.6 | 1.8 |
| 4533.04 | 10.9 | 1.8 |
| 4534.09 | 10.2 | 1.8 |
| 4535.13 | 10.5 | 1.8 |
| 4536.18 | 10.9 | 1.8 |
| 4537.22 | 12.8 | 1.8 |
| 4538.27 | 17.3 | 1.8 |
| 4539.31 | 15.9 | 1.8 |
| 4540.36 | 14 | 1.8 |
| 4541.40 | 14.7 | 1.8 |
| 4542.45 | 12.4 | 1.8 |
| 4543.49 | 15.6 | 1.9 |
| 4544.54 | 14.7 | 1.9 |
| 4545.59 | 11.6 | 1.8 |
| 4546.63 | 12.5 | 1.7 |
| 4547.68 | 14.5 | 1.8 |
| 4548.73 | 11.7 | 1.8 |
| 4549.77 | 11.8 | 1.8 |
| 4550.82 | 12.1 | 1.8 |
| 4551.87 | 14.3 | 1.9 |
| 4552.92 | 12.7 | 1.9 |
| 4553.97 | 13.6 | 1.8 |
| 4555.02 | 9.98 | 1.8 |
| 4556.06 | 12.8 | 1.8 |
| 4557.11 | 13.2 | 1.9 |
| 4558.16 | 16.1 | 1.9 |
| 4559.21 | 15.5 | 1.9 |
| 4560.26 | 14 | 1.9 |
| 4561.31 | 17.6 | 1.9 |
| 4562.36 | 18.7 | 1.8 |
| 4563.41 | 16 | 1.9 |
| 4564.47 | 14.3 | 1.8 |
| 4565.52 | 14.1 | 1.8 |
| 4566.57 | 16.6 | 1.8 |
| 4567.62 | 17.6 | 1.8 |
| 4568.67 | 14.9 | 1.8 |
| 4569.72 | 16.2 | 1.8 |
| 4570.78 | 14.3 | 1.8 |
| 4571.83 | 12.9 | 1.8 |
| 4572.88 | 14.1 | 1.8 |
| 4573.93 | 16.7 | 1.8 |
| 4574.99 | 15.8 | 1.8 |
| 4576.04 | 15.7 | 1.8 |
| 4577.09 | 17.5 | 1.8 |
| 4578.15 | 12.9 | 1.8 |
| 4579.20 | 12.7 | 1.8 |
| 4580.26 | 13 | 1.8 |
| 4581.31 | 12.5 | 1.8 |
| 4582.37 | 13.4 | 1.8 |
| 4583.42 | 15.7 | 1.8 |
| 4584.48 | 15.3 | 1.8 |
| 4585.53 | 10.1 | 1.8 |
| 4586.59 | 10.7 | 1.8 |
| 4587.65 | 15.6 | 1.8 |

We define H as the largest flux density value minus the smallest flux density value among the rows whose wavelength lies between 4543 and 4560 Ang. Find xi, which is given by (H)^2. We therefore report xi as 37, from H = 6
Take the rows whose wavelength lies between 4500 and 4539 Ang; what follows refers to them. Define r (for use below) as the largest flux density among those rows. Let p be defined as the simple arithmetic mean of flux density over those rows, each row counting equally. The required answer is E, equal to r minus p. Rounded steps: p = 13.0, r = 17.3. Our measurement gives 4.3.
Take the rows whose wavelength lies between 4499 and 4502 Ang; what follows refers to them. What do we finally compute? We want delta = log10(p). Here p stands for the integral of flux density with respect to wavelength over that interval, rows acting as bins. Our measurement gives 1.60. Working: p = 40.2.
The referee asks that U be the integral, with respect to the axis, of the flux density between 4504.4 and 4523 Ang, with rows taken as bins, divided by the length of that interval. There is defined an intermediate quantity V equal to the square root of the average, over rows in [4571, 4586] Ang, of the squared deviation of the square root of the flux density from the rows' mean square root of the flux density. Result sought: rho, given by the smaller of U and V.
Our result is 0.26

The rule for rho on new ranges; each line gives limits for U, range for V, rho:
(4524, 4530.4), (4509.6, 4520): 0.15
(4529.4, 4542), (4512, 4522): 0.15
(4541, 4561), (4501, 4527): 0.24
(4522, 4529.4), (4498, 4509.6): 0.15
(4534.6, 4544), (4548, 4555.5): 0.19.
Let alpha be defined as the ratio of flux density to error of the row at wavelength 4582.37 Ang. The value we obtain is 7.44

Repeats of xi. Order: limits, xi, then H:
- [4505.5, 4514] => 16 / 4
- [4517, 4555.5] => 85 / 9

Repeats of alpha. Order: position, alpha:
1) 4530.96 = 5.78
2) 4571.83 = 7.17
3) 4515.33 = 7.00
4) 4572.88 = 7.83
